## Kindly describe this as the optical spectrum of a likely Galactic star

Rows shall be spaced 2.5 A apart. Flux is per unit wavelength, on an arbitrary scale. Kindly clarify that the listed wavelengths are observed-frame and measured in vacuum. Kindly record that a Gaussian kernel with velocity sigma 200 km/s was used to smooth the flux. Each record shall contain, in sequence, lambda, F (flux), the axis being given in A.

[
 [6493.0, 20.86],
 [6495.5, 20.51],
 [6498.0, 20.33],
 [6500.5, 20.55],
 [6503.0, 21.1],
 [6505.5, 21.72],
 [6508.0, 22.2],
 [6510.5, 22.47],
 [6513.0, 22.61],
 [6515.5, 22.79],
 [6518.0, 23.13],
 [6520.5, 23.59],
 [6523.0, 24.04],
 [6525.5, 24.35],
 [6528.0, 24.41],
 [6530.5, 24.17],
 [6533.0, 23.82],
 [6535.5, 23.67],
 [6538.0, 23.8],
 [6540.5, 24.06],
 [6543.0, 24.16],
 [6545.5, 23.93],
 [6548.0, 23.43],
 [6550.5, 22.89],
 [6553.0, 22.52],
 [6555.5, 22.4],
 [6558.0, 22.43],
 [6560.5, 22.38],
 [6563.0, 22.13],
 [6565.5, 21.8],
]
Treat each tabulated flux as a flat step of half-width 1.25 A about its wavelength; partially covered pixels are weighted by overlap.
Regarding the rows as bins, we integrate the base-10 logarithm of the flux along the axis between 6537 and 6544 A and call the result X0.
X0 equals 9.7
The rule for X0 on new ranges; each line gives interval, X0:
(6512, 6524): 16.4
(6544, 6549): 6.9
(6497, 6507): 13.2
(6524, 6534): 13.8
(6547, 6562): 20.3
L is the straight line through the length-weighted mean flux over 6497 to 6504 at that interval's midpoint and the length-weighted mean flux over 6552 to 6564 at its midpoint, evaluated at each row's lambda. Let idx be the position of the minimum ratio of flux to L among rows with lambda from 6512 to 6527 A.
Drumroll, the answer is 6513.0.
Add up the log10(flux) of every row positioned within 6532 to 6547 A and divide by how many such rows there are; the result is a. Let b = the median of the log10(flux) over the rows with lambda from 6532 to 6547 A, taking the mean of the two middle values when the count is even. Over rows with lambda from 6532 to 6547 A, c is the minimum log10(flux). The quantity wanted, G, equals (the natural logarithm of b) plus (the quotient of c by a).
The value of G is 1.32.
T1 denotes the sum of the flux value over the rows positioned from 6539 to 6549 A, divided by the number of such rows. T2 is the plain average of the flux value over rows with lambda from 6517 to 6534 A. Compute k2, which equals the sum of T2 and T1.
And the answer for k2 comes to 47.8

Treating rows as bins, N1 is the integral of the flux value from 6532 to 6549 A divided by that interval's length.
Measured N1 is 23.8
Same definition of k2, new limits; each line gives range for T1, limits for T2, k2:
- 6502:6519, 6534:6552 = 46.0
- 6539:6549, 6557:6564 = 46.2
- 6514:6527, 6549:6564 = 46.0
